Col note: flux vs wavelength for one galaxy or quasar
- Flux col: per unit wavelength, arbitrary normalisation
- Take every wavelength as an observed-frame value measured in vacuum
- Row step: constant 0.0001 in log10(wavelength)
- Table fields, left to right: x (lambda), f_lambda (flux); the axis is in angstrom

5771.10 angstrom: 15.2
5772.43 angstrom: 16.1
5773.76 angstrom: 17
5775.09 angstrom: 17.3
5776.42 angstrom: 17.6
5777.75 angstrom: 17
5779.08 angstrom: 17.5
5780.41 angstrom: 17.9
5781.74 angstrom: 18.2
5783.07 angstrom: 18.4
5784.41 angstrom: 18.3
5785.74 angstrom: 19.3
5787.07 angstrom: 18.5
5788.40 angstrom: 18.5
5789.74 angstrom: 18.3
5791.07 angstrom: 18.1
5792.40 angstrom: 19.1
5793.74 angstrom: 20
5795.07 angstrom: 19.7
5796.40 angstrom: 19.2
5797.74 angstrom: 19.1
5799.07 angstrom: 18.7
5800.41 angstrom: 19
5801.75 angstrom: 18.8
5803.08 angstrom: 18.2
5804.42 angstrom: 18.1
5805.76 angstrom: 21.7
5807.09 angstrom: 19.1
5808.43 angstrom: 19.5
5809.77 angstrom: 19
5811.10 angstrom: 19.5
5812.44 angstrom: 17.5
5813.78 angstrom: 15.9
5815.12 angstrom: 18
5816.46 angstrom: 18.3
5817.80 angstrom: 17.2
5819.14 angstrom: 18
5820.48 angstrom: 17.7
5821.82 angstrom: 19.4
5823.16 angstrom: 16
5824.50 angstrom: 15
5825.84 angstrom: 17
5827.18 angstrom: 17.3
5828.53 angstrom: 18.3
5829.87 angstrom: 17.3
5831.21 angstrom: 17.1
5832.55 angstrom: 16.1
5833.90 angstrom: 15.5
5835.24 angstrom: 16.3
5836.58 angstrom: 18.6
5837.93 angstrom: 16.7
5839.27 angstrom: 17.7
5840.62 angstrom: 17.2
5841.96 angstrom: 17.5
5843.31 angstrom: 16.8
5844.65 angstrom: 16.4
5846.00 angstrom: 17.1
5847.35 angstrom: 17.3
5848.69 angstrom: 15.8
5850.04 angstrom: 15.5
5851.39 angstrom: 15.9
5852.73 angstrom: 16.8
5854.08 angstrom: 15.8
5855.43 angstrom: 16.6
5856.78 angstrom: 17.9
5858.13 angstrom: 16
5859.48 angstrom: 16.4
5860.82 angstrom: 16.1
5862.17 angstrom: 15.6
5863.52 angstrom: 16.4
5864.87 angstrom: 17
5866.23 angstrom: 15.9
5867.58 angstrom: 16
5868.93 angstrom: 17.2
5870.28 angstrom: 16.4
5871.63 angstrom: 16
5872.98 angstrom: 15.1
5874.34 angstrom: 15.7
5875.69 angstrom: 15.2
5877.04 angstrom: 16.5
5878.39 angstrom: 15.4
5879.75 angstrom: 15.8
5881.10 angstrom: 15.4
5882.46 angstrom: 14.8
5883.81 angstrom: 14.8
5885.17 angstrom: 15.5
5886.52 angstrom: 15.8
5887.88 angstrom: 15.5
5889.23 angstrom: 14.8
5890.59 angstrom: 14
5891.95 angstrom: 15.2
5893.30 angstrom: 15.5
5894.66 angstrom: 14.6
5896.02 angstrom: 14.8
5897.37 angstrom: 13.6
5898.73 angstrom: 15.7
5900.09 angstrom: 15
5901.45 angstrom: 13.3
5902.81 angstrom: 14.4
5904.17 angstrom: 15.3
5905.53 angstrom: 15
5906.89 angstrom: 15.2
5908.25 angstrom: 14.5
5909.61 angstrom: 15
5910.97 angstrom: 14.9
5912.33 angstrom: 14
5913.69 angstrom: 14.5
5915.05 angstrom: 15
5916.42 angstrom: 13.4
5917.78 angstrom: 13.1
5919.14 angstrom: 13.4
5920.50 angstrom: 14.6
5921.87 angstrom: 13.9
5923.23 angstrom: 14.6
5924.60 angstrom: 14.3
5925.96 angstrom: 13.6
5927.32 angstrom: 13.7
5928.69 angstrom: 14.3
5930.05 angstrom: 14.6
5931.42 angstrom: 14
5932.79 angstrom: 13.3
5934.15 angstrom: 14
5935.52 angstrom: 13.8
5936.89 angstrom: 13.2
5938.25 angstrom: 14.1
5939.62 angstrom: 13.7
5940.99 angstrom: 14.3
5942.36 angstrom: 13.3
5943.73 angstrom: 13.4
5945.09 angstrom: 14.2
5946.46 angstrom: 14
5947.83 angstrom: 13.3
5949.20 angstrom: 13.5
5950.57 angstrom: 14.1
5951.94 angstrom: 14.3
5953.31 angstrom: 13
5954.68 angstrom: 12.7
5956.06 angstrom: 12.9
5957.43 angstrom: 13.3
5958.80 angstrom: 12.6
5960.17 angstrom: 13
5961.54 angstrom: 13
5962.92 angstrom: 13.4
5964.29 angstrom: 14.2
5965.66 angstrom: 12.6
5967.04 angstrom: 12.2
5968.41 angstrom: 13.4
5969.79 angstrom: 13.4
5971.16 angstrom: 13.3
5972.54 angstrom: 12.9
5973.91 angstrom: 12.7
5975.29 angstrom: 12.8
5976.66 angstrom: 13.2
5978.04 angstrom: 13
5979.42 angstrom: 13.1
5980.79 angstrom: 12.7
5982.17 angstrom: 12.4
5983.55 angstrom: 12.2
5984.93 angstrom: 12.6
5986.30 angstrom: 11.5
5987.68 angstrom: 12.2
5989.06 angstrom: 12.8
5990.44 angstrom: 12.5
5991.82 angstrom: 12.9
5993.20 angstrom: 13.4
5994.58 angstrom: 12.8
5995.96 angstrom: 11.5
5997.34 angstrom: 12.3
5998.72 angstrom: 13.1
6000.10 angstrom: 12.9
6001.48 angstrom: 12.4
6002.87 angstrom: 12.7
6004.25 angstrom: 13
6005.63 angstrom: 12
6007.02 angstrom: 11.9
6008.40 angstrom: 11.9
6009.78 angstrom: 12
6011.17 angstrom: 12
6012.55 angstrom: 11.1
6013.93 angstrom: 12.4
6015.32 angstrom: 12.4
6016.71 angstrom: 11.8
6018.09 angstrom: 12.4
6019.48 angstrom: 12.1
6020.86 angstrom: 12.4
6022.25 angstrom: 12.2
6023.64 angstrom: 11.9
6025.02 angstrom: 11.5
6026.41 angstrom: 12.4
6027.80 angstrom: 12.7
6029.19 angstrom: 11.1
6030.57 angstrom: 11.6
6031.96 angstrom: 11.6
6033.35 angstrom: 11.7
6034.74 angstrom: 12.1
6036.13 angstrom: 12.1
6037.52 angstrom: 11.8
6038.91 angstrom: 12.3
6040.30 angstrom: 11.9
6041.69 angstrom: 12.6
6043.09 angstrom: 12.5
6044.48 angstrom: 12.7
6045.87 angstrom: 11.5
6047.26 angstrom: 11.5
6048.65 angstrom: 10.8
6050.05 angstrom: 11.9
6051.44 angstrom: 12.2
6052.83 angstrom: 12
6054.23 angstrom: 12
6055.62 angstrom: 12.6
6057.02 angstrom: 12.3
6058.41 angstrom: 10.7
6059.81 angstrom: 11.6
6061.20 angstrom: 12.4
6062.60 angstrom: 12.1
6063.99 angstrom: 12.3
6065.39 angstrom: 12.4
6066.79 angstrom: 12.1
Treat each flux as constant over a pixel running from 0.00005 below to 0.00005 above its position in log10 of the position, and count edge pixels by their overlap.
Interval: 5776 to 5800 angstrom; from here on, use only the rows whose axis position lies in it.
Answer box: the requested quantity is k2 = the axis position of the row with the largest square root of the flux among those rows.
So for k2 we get 5793.74 angstrom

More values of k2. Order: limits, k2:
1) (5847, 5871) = 5856.78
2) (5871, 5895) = 5877.04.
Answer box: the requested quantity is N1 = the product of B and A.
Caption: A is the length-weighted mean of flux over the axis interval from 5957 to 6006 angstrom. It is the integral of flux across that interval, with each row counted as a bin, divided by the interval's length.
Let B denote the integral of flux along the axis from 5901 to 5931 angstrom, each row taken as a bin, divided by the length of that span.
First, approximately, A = 13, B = 14.3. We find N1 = 183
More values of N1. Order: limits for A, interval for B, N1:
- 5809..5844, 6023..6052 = 207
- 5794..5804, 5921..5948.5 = 264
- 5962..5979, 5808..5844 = 228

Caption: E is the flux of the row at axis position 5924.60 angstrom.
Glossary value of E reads 14.3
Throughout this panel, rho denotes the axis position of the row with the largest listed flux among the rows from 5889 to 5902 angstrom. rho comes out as 5898.73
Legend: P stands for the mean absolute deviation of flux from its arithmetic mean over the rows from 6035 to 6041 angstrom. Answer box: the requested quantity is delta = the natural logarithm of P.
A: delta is -1.74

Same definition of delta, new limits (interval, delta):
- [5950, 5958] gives -0.61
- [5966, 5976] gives -1.05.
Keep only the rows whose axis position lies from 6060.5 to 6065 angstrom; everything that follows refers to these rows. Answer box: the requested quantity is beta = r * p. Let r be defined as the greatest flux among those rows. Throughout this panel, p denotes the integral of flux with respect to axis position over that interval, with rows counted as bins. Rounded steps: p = 55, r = 12.4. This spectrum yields 686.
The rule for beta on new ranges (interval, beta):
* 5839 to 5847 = 2418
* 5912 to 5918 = 1266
